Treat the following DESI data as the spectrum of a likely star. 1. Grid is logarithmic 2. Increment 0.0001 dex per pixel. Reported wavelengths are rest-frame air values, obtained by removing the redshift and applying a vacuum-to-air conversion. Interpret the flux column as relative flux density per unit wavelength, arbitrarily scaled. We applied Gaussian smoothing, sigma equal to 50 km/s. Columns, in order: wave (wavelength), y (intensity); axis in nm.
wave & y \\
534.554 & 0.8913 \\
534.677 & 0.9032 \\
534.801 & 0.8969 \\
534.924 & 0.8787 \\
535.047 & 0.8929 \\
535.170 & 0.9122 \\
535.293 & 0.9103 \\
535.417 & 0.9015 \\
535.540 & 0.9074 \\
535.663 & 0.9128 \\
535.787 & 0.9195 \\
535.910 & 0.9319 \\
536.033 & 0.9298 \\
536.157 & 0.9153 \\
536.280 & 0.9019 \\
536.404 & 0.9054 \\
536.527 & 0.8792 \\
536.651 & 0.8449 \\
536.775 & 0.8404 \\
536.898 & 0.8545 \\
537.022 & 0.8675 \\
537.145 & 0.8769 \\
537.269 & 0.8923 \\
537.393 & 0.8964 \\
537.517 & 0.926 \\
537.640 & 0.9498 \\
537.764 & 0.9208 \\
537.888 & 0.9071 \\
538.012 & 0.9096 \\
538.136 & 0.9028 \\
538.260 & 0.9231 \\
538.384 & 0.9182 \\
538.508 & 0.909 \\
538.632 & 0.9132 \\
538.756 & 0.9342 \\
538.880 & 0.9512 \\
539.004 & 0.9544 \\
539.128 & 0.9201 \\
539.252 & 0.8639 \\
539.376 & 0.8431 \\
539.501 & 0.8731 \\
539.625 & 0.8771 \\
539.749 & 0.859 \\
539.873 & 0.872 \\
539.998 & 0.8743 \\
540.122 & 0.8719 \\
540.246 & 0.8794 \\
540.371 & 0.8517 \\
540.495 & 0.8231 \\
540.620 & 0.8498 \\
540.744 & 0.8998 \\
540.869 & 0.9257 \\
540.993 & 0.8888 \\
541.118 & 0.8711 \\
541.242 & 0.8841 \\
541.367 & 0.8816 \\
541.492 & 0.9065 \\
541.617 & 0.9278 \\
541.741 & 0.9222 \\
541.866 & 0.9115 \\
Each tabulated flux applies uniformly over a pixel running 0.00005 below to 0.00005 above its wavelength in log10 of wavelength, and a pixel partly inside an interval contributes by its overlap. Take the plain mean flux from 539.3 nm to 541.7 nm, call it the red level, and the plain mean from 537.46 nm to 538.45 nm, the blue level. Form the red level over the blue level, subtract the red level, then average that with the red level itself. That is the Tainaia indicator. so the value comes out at 0.477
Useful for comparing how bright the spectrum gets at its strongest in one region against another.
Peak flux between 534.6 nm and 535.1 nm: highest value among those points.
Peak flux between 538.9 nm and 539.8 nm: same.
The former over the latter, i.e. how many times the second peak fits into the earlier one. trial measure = 0.95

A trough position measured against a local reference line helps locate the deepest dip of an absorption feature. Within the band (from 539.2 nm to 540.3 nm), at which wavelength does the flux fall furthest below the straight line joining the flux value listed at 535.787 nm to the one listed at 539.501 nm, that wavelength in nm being 539.376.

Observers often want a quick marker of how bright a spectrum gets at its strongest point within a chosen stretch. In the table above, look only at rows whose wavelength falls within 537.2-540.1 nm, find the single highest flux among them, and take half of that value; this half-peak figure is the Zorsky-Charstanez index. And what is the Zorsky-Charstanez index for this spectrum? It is 0.477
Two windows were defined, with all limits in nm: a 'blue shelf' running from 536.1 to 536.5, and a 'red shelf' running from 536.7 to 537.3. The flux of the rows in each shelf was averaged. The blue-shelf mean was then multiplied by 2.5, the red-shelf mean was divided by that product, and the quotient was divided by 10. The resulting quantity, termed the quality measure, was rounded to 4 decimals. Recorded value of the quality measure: 0.0382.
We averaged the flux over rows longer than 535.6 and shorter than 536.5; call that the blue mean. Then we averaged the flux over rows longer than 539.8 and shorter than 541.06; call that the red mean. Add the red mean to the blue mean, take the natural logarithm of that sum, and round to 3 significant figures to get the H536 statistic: 0.582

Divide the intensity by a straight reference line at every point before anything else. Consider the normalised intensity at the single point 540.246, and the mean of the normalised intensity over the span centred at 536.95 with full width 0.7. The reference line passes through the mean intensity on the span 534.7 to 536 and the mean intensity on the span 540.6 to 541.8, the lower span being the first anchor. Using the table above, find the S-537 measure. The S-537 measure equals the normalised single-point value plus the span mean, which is 1.93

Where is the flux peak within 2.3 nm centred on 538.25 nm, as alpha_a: 539.004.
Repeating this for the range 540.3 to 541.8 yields 541.617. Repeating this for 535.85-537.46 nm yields 535.910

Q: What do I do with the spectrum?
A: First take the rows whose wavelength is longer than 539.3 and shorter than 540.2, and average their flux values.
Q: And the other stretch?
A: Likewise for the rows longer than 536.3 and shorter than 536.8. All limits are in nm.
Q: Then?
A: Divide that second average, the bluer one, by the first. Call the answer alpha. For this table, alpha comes 1.00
